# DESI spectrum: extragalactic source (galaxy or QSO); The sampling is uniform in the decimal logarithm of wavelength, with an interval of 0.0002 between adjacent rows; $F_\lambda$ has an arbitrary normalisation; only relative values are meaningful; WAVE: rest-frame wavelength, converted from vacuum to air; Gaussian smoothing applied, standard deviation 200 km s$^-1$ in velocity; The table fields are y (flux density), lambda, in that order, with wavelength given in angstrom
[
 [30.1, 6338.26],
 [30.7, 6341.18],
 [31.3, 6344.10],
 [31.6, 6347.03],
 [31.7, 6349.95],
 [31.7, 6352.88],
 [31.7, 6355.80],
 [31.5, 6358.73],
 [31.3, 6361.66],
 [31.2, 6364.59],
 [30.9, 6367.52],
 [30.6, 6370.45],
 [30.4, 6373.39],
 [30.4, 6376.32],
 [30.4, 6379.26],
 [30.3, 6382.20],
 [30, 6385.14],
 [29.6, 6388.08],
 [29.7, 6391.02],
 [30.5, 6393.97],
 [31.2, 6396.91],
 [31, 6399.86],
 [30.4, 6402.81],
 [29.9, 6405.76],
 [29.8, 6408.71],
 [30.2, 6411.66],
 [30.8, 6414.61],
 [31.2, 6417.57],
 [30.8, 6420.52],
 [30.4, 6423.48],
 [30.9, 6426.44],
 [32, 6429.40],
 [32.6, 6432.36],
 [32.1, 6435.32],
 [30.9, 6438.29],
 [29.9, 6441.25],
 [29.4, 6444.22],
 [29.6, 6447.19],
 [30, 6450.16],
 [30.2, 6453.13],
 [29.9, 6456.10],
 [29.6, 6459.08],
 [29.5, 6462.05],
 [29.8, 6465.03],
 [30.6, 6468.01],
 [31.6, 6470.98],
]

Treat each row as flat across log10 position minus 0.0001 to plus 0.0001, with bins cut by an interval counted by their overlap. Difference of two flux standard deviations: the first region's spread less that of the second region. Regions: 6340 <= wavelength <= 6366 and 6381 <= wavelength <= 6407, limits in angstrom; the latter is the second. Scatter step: -0.2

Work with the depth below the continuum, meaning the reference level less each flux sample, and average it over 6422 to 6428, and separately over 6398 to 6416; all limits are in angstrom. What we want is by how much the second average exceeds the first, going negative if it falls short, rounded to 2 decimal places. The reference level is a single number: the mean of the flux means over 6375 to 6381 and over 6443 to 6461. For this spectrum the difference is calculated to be 0.30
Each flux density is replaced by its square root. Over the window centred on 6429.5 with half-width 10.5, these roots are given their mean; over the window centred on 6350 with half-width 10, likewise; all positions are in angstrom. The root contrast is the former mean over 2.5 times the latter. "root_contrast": 0.400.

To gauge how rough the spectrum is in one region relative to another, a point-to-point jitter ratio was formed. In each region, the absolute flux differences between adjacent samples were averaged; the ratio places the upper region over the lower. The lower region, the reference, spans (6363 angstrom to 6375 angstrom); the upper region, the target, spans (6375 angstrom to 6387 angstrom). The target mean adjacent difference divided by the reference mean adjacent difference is 0.5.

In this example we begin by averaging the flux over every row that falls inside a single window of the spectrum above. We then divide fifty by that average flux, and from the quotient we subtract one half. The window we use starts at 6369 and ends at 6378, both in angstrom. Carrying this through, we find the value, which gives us 1.14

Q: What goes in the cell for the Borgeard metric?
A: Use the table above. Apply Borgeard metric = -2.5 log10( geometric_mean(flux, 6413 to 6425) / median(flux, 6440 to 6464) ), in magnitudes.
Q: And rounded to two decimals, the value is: -0.04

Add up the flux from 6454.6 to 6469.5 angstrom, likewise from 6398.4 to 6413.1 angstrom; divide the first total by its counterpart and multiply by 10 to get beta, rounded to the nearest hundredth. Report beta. 9.87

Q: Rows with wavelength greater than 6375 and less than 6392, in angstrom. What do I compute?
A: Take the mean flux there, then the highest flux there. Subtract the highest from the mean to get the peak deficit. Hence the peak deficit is -0.33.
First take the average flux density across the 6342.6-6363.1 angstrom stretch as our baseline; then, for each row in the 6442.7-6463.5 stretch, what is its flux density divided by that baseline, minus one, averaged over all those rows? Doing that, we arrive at -0.06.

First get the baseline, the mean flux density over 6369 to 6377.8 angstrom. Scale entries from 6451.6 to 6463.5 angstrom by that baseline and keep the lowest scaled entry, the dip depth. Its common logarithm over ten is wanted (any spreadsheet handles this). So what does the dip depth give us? -0.0014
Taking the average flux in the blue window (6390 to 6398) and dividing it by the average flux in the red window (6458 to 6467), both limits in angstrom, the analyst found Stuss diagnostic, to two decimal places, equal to 1.03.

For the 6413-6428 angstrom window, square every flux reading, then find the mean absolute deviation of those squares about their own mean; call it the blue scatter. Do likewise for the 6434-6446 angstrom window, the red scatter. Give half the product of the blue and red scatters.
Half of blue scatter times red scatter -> 322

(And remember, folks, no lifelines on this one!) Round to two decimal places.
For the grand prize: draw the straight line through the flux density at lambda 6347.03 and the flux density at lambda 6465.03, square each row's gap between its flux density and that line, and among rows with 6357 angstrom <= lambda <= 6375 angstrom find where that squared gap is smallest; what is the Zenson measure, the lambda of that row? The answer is 6361.66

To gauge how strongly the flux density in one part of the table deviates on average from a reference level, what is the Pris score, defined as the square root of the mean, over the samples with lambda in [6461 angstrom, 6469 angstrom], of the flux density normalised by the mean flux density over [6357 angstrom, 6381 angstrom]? 0.99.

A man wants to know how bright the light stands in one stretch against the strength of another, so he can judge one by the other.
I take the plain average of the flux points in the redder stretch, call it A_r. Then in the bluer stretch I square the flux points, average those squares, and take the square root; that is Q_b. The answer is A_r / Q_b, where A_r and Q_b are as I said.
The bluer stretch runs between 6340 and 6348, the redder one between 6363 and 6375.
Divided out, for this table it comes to 0.99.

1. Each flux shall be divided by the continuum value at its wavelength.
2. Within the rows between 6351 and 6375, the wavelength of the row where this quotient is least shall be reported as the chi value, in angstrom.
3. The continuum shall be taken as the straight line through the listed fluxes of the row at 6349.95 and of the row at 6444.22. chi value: 6373.39 angstrom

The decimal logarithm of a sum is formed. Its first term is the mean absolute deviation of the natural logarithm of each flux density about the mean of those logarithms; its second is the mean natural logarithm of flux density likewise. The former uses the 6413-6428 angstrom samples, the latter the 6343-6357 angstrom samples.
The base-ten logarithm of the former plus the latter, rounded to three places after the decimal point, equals 0.539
